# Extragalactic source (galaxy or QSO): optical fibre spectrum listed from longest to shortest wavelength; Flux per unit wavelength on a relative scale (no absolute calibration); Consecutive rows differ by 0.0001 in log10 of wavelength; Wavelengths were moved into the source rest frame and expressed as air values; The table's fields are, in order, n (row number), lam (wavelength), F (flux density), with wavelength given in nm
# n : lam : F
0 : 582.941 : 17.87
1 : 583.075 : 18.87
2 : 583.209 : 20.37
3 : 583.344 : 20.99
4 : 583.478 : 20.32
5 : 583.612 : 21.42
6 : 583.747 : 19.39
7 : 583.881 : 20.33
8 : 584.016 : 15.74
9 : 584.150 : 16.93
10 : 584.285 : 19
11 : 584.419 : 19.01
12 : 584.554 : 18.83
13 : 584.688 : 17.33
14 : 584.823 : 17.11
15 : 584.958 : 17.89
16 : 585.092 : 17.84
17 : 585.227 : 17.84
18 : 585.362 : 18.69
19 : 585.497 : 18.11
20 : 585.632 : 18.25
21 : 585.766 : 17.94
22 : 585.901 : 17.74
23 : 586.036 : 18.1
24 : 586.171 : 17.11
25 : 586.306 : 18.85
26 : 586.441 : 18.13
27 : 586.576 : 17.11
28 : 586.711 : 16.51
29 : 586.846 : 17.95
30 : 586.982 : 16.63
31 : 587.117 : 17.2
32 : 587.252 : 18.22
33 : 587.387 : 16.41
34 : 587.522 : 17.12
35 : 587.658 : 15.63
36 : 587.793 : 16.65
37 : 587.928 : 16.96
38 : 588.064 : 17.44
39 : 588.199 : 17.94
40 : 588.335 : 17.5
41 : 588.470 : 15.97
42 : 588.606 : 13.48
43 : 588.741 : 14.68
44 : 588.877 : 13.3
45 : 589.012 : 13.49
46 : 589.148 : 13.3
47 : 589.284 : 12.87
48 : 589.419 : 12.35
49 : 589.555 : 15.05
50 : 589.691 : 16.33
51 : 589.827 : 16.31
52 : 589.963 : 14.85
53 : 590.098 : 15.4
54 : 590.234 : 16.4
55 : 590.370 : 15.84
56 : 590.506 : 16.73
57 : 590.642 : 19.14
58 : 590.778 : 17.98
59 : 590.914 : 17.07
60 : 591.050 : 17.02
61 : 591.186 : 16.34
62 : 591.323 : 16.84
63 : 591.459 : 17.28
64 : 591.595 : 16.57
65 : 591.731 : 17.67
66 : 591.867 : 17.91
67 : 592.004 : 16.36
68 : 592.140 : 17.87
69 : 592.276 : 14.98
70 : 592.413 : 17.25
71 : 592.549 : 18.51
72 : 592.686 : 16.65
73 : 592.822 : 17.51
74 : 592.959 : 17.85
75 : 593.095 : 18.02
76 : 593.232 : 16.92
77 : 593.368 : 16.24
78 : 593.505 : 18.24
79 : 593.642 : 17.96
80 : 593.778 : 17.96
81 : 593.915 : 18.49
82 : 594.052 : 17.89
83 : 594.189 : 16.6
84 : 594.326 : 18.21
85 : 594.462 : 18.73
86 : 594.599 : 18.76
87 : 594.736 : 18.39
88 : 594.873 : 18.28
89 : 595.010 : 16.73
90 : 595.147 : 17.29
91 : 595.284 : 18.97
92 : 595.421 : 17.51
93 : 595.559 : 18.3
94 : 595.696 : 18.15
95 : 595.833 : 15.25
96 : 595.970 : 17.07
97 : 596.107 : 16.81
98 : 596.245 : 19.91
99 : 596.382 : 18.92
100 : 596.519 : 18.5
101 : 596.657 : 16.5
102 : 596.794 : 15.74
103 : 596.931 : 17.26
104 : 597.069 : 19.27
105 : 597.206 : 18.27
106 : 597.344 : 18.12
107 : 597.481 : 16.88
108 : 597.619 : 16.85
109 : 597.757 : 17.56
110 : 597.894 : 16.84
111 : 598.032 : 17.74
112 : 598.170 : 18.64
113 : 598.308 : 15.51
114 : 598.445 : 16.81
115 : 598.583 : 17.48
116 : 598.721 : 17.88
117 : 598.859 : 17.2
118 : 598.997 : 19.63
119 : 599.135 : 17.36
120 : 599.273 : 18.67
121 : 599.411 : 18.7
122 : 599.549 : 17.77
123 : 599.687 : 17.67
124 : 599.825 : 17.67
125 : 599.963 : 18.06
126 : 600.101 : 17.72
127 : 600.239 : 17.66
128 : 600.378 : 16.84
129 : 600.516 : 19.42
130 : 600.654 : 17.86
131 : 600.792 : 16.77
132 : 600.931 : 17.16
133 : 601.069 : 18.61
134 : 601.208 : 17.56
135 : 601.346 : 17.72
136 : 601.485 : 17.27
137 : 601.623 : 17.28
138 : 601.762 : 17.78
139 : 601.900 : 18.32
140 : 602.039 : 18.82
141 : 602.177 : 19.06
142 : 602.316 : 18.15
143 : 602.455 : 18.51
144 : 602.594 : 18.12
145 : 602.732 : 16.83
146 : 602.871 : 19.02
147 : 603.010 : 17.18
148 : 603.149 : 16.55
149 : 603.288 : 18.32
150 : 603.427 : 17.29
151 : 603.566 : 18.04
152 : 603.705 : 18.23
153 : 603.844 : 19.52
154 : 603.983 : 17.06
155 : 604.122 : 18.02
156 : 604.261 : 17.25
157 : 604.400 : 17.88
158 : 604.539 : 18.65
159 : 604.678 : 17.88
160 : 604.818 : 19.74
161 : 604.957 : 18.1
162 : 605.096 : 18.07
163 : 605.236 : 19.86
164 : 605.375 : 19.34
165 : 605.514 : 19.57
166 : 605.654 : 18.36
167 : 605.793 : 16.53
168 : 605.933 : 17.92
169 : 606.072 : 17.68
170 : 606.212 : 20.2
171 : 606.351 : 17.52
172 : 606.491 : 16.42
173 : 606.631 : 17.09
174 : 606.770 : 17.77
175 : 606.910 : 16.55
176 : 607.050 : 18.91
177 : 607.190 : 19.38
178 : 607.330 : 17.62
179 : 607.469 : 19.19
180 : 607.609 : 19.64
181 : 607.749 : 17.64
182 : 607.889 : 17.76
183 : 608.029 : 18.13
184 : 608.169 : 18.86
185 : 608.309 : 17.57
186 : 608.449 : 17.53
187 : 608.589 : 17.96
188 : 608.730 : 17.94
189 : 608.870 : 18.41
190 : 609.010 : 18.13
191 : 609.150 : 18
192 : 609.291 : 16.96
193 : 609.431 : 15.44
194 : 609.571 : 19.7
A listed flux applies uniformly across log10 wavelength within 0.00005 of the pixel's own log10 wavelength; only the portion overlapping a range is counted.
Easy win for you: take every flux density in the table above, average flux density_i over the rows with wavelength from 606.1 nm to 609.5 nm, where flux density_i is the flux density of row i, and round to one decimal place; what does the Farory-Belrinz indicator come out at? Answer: 17.9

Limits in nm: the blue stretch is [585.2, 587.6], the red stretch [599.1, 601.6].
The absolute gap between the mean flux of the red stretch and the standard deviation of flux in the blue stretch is 17.1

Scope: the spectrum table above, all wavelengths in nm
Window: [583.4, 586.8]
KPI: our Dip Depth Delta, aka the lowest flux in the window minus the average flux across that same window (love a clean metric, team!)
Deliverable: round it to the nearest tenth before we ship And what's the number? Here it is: -2.5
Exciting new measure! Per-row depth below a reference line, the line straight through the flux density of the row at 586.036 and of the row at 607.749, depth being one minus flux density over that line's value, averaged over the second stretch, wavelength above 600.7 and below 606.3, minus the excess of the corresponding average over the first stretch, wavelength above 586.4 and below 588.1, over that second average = -0.10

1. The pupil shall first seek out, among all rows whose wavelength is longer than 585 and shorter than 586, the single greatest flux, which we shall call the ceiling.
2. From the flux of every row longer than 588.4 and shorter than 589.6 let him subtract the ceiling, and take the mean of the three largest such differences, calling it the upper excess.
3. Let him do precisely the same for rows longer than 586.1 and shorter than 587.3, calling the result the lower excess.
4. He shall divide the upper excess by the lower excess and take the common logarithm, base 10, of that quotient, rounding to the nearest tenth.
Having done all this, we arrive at 1.1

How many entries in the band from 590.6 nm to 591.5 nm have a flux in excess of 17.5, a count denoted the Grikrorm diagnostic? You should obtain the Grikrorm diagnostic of 2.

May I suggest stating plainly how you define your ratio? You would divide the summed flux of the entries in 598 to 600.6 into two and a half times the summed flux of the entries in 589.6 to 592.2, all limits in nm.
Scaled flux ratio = 2.36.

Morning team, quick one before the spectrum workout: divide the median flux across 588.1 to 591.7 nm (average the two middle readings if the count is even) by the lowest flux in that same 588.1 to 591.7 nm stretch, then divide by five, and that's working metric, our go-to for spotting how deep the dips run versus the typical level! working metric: 0.264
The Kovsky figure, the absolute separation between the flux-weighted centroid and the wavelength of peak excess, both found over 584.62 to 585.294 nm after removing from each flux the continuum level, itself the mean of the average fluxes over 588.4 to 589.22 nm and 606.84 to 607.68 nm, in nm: 0.04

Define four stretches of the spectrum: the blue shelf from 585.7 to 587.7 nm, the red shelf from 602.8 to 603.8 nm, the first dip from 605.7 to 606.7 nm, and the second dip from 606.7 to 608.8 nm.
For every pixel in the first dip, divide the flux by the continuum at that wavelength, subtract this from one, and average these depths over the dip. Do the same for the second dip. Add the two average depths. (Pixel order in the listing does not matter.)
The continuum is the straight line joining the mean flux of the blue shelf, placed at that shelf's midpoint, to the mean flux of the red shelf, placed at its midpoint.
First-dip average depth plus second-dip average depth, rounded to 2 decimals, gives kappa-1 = 0.00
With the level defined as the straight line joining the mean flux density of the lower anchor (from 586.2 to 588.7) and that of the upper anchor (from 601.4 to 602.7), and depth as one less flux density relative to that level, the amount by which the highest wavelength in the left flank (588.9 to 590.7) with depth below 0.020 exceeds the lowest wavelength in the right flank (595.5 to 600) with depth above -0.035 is -5.05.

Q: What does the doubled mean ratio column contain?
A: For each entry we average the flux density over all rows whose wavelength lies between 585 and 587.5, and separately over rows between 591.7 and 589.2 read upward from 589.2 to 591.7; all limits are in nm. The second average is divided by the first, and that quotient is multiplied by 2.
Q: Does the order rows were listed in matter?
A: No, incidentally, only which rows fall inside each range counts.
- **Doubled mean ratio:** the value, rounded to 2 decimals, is 1.82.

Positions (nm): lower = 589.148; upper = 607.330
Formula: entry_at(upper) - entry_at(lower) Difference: 4.3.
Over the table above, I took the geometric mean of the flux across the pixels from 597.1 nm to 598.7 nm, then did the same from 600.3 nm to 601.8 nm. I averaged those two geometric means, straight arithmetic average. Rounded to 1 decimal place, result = 17.5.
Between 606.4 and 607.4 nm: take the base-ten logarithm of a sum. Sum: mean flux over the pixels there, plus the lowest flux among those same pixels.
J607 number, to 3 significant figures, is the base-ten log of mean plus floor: 1.53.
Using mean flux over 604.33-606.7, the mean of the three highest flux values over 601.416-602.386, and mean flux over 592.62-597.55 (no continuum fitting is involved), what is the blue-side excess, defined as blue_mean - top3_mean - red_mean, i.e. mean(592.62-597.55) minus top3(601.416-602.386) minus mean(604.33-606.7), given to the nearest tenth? -19.3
